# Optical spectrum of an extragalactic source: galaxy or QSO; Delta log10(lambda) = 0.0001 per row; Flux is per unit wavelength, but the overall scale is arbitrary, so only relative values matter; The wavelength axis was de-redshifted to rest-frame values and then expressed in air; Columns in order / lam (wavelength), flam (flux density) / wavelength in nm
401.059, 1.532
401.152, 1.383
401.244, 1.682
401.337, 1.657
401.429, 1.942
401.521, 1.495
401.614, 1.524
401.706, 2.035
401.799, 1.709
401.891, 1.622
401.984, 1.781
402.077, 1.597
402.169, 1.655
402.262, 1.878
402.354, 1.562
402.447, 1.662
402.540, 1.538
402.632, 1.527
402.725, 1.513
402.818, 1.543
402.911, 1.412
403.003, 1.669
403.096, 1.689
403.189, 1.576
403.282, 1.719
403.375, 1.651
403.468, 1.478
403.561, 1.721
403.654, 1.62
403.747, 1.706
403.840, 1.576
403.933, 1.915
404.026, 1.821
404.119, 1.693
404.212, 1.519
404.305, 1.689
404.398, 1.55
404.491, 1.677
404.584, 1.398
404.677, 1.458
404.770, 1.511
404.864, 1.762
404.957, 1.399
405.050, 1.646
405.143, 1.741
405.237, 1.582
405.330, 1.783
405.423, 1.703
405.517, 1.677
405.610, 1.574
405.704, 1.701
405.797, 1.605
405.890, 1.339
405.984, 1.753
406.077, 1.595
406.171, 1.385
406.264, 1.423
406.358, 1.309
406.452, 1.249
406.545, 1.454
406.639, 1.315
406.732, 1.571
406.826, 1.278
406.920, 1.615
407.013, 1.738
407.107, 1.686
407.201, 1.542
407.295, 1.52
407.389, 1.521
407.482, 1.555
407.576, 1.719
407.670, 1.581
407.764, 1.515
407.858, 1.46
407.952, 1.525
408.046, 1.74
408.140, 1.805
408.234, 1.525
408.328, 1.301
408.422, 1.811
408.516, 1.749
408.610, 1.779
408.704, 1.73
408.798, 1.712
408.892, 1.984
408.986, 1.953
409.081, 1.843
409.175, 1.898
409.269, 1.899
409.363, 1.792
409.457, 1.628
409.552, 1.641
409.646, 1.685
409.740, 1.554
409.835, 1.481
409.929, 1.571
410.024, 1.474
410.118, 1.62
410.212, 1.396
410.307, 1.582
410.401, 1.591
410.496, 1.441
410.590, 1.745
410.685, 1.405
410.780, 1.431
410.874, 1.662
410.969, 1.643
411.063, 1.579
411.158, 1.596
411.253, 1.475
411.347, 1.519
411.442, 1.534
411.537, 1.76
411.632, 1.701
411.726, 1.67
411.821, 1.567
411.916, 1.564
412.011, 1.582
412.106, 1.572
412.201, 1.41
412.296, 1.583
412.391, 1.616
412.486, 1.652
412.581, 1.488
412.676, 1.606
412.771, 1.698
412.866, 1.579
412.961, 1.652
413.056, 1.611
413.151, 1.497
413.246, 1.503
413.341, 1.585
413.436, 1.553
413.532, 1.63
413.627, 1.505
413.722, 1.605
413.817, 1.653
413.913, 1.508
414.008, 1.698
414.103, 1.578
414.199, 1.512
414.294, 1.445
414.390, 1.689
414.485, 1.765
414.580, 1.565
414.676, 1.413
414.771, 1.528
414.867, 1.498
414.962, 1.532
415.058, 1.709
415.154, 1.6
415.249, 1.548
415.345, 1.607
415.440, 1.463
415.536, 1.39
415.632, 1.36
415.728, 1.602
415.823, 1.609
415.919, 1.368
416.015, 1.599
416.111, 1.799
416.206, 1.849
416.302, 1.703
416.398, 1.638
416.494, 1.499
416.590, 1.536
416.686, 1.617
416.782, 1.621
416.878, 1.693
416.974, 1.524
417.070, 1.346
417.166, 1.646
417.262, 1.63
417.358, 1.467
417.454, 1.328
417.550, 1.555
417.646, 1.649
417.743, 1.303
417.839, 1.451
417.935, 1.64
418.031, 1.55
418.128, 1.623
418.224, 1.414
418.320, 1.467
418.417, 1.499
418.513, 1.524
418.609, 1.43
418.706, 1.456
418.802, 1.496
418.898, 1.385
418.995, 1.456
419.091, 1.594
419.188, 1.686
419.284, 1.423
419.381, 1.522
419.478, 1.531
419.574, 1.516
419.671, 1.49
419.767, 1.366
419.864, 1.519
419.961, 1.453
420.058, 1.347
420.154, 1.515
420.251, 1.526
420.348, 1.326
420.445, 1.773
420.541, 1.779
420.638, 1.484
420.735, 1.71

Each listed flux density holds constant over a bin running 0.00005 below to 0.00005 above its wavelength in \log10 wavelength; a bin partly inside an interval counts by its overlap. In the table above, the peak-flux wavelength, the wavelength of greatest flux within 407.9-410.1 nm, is 408.892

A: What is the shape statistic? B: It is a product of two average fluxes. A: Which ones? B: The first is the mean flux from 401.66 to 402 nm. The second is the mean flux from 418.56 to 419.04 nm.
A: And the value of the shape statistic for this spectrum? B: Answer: 2.58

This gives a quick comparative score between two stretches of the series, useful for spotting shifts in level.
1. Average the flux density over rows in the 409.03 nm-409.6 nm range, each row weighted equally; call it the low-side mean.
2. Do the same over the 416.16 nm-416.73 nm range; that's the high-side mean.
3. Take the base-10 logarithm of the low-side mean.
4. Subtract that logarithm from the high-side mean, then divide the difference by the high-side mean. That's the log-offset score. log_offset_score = 0.847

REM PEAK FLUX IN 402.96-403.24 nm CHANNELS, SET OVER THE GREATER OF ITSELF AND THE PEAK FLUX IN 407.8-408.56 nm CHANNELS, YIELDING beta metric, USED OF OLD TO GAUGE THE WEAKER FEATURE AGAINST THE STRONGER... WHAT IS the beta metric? 0.93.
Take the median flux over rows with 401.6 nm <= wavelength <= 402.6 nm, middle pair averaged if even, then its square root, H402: 1.29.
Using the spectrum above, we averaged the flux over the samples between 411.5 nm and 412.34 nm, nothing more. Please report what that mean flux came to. 1.60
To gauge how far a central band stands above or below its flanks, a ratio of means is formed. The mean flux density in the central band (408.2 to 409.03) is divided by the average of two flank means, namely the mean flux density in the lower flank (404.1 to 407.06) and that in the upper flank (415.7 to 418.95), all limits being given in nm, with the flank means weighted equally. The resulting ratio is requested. 1.12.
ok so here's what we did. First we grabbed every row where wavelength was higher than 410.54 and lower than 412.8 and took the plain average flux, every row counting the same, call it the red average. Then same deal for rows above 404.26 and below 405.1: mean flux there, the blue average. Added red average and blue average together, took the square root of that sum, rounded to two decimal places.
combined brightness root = 1.78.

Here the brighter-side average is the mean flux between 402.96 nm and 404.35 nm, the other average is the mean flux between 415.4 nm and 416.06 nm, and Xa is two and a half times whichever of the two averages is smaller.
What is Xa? 3.71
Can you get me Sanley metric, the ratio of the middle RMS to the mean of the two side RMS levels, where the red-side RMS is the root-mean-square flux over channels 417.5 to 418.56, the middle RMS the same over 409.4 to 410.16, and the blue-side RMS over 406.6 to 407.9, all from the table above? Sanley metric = 1.03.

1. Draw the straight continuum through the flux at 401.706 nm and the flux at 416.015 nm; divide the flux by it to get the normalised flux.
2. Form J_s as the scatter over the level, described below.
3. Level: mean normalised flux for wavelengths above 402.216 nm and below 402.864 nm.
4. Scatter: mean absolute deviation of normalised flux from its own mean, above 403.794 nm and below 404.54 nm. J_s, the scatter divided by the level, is 0.063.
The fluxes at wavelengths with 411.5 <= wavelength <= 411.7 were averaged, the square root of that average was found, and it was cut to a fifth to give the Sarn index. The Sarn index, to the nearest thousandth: 0.263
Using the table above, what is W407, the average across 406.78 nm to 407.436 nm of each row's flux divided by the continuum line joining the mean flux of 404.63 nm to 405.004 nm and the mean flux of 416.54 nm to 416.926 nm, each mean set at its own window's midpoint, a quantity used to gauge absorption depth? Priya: 1.01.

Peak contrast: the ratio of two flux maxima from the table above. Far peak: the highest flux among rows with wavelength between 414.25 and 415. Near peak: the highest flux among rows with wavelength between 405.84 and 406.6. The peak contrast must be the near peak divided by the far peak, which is 0.99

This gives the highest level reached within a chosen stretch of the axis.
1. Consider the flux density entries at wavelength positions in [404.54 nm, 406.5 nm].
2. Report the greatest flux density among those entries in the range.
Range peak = 1.783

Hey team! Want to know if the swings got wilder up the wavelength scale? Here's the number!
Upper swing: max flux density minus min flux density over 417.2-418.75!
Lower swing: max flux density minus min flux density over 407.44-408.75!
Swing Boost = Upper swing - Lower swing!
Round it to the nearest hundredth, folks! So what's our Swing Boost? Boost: -0.16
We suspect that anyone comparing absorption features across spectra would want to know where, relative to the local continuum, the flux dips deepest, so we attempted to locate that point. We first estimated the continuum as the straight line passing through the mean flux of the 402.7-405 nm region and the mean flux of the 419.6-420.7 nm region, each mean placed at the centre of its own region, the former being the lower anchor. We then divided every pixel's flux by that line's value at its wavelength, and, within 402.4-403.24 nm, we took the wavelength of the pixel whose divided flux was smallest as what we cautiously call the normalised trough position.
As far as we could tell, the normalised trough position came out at 402.911 nm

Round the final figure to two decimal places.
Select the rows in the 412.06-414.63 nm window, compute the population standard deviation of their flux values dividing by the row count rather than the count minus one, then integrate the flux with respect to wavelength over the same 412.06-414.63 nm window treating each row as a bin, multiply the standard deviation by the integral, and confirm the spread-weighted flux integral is 0.33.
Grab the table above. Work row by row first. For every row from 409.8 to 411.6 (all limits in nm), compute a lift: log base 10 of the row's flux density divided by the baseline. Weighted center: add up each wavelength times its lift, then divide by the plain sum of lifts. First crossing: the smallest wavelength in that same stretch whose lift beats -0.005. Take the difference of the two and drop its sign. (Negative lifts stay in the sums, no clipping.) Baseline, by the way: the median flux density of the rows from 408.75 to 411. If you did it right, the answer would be 0.39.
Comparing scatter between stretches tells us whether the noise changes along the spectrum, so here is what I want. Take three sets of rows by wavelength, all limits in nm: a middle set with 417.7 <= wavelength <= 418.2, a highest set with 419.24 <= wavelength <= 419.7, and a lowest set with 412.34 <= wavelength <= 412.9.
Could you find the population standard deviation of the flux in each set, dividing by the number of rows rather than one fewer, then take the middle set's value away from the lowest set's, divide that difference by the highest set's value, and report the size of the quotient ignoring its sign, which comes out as 1.5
